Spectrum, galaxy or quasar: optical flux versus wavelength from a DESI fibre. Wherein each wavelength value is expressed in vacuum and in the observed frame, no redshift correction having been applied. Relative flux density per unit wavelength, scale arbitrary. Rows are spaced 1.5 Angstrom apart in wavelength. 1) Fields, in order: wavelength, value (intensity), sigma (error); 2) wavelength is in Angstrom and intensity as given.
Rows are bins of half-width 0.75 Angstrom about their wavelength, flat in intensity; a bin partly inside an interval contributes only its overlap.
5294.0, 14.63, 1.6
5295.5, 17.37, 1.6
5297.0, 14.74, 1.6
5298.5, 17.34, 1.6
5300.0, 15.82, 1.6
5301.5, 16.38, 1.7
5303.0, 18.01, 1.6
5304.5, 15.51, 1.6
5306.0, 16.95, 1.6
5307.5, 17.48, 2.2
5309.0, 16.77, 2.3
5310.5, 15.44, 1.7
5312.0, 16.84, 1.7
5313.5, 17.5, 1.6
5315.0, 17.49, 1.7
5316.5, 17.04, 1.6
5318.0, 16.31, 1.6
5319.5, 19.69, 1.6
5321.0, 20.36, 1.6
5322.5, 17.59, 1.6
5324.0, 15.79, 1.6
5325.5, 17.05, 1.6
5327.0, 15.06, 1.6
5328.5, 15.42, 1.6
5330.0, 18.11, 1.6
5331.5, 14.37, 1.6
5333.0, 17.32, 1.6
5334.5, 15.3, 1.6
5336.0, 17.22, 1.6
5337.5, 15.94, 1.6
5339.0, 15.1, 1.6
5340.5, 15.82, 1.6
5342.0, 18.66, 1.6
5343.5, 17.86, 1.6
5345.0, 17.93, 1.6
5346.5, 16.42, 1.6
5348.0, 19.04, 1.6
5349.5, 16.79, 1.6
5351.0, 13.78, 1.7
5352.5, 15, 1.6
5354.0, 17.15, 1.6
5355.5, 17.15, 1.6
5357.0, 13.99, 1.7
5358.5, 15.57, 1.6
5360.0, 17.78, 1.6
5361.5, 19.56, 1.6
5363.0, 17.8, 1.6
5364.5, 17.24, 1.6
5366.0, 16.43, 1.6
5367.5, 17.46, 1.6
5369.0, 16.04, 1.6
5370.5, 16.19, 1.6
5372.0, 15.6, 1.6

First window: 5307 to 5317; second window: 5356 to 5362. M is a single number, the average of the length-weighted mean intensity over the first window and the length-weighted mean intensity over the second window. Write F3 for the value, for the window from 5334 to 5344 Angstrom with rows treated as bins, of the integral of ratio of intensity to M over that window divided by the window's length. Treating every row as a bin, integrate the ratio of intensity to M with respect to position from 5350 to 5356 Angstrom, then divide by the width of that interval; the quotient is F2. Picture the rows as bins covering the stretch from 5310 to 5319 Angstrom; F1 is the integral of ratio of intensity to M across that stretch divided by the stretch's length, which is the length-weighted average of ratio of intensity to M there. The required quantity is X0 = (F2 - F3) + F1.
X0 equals 0.96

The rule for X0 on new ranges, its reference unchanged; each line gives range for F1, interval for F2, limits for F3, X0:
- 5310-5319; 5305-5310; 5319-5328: 0.97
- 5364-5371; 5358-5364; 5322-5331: 1.07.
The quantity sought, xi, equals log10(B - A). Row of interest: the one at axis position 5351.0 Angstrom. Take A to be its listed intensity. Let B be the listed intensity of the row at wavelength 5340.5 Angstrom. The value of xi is 0.3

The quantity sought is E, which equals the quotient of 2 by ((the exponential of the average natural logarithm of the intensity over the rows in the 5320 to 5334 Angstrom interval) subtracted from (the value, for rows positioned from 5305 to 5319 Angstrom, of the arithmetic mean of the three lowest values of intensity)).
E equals -3.8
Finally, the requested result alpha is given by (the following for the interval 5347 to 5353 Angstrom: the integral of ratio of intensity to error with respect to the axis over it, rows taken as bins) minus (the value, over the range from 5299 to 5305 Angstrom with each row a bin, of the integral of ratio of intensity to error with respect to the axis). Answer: -1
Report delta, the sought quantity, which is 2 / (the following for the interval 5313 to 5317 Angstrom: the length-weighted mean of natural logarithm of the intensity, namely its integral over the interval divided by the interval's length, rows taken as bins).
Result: 0.701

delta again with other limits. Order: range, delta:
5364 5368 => 0.706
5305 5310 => 0.707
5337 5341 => 0.728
